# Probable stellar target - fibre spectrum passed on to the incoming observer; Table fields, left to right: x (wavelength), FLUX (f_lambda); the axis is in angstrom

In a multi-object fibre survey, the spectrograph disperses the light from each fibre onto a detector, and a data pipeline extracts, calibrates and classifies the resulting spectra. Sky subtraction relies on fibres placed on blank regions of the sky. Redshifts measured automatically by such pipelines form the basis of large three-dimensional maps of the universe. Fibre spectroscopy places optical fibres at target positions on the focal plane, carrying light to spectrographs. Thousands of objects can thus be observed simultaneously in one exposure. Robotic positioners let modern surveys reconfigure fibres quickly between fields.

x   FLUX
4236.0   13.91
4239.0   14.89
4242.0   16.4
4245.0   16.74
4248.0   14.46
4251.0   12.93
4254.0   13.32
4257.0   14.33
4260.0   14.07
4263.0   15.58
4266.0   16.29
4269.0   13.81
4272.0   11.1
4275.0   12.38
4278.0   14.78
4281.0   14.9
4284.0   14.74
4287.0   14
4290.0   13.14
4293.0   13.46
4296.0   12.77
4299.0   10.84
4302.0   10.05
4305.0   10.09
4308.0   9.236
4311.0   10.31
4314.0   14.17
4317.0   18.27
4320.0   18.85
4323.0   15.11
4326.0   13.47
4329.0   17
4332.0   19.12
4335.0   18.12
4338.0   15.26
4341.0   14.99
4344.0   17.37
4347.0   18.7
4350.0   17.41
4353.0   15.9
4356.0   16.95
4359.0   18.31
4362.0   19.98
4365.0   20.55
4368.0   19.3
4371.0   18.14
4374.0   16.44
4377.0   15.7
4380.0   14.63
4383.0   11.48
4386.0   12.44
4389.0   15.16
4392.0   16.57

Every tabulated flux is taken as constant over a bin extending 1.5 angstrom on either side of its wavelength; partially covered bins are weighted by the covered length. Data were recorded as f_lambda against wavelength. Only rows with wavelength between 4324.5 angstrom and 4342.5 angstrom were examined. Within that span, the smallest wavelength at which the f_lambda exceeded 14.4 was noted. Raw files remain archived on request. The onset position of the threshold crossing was 4329.0 angstrom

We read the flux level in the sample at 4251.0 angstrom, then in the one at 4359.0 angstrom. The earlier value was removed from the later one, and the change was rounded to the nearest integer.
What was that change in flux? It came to 5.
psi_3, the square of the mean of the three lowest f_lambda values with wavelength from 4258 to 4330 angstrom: 96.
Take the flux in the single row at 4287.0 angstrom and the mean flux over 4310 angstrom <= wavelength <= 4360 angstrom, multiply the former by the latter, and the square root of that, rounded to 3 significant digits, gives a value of 15.2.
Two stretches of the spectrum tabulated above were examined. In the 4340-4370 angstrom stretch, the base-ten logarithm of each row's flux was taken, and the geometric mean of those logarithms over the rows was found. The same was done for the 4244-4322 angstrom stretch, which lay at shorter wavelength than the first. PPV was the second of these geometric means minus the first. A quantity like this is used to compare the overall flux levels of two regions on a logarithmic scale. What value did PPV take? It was -0.13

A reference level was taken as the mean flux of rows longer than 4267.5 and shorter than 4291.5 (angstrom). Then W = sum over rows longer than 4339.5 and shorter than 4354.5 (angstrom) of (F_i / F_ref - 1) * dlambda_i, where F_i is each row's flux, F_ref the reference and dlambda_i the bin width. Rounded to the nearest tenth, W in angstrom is 3.6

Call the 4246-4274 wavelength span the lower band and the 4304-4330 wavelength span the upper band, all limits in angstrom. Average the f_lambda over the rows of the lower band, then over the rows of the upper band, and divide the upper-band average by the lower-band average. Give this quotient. 1.00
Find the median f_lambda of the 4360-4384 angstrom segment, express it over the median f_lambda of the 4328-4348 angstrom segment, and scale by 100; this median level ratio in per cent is 100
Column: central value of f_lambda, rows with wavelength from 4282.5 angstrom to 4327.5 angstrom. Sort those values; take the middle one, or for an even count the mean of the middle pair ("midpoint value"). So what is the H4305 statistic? 13.5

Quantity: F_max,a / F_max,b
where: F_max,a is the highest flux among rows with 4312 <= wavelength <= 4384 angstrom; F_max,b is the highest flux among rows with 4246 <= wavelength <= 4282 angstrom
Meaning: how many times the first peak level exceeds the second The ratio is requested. 1.3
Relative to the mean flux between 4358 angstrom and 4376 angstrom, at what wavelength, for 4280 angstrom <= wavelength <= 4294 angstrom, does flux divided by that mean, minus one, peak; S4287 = 4281.0 angstrom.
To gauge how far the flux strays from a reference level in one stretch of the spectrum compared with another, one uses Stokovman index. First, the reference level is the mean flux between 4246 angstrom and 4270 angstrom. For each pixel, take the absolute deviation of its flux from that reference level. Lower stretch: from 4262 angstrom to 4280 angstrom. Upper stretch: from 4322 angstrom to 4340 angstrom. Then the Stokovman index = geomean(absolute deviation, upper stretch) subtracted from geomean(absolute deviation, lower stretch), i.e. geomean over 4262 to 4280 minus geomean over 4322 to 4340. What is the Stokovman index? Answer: -0.5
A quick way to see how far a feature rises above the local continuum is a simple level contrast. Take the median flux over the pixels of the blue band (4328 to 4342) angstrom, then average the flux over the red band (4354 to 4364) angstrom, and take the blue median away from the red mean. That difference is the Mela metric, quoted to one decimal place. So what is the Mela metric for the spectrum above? 1.4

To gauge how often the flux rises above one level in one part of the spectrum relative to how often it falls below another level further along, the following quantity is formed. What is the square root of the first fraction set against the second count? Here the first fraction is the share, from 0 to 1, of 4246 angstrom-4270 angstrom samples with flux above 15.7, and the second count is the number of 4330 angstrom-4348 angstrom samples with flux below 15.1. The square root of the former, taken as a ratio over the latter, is 0.354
